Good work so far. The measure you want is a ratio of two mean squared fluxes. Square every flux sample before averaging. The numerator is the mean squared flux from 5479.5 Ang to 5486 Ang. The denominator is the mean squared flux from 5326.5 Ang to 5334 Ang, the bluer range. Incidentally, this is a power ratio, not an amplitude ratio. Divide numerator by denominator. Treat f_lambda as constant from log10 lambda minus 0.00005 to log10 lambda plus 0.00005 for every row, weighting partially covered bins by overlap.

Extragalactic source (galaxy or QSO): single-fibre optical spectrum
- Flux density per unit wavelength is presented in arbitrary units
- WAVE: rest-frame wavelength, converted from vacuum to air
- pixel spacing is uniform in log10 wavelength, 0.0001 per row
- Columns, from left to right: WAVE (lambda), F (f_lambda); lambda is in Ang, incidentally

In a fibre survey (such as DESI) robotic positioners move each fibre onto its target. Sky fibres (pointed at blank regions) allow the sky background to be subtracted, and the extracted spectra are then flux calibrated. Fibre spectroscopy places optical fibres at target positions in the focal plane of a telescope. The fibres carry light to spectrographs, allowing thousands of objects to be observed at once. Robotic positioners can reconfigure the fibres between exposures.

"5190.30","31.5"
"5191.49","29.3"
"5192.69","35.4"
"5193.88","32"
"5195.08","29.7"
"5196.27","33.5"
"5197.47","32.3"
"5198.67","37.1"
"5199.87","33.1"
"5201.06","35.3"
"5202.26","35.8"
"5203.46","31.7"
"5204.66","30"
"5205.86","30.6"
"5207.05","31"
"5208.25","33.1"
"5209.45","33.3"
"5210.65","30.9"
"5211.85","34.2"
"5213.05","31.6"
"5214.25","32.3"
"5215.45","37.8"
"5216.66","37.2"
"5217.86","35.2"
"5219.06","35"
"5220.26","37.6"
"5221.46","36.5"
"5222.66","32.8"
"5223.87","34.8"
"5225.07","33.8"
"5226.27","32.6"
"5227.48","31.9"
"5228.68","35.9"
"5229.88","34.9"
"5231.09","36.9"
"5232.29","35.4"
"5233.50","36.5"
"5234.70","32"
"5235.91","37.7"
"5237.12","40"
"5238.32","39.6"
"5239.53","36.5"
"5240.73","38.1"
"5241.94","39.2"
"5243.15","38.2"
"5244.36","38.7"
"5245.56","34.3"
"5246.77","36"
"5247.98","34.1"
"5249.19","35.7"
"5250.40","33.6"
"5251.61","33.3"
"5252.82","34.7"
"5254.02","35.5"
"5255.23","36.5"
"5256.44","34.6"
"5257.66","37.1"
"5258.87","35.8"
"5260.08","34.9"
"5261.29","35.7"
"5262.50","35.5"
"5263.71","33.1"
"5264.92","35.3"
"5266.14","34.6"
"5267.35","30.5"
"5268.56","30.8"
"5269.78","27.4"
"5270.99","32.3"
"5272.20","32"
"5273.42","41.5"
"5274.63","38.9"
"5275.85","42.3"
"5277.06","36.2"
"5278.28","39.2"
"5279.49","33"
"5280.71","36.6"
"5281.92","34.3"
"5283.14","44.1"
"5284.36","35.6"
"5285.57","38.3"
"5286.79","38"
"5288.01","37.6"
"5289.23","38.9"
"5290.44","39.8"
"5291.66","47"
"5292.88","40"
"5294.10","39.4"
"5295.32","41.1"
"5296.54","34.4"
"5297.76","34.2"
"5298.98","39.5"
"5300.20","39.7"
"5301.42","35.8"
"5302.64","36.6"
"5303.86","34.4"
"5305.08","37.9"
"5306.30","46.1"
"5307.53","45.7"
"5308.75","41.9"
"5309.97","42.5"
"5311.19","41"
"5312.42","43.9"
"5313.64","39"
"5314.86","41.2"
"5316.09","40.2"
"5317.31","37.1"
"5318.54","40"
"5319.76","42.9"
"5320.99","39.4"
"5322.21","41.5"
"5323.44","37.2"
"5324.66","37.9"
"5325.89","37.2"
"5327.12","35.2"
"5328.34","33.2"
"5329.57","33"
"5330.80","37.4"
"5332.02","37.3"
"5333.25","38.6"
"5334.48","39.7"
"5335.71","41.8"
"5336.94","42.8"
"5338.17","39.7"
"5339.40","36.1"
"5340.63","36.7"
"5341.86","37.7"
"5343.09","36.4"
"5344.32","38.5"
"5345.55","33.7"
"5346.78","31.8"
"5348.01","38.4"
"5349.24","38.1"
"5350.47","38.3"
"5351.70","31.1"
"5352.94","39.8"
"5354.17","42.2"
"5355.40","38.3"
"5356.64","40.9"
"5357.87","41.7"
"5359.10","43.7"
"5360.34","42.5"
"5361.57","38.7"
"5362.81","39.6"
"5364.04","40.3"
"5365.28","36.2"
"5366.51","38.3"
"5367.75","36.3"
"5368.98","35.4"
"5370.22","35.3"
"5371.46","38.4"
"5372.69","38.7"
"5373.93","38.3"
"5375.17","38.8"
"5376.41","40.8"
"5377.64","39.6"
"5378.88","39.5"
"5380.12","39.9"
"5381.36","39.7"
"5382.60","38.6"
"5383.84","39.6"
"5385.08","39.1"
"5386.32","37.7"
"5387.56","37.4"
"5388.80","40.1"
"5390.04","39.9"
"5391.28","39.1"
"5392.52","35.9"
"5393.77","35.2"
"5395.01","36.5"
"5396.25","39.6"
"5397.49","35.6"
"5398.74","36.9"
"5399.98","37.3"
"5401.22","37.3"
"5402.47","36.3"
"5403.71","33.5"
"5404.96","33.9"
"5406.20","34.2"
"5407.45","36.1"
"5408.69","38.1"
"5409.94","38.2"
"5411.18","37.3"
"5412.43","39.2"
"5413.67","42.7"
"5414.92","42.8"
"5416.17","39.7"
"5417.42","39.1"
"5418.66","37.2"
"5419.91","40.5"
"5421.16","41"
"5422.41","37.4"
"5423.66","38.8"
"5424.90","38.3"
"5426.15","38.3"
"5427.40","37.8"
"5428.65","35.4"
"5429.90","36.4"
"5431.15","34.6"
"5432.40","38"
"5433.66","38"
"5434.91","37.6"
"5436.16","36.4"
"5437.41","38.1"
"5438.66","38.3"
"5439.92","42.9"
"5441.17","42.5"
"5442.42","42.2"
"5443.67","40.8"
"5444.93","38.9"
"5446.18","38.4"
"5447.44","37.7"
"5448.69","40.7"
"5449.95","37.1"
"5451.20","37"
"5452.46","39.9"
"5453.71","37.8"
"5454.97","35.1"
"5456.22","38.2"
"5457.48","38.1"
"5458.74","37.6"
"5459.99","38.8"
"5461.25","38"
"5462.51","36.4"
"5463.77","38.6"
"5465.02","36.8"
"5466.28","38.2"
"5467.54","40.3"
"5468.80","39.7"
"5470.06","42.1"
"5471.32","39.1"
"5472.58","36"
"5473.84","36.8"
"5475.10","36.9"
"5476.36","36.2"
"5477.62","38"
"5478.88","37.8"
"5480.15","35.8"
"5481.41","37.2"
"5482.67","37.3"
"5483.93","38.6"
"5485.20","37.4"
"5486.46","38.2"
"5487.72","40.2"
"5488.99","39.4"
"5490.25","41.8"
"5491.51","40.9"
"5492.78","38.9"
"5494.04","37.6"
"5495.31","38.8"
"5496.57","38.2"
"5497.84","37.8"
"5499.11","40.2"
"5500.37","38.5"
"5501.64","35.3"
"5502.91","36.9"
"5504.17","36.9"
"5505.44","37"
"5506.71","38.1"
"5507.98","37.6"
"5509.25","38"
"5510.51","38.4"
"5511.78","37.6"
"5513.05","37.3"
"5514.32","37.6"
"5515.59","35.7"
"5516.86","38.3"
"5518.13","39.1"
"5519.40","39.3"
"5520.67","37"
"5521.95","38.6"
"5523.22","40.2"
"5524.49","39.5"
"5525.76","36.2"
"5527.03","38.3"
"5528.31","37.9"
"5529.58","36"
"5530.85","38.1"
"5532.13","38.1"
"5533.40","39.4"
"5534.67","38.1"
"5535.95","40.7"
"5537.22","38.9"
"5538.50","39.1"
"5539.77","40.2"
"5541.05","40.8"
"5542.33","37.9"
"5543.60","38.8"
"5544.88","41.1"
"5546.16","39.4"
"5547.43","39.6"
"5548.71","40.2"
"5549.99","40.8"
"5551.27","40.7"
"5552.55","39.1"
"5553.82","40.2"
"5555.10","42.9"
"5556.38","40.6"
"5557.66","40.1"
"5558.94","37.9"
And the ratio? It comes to 1.08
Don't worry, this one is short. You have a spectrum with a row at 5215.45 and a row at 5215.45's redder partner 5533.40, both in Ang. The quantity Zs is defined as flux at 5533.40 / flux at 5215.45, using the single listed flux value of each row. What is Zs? 1.042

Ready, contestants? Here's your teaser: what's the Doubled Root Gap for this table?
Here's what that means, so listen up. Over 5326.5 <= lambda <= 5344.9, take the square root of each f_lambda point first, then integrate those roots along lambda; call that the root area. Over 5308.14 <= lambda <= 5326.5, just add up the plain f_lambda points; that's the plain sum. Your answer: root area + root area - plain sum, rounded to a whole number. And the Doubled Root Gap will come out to -377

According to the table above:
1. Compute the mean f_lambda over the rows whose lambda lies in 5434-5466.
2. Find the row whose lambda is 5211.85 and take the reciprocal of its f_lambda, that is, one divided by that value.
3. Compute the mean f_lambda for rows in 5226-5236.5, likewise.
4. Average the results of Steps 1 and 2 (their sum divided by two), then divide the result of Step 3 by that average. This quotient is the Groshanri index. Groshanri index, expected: 1.81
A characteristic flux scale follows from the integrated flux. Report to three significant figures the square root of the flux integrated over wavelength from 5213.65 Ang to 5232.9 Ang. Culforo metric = 26.0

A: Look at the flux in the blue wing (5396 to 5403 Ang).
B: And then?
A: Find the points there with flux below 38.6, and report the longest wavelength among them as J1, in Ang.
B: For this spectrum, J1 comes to 5402.47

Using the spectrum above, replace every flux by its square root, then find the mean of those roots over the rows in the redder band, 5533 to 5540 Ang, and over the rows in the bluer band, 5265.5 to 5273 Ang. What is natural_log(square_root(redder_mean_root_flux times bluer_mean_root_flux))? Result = 1.78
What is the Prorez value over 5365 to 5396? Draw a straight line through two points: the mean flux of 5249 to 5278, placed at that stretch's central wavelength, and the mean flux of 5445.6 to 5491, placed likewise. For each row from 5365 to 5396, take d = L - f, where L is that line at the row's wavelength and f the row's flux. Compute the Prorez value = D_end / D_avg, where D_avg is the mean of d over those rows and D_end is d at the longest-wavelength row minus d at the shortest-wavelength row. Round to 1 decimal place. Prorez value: -0.1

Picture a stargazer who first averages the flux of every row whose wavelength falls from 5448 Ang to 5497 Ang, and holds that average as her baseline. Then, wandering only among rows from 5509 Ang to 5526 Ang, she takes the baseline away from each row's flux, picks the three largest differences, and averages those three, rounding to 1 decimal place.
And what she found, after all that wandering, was 1.4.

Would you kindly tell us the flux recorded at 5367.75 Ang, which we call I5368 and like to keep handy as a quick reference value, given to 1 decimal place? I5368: 36.3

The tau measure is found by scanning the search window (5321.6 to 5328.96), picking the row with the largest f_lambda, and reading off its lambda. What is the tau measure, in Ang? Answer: 5322.21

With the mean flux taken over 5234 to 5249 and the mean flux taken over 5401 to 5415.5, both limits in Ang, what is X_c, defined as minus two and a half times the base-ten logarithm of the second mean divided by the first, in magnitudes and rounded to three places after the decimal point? -0.013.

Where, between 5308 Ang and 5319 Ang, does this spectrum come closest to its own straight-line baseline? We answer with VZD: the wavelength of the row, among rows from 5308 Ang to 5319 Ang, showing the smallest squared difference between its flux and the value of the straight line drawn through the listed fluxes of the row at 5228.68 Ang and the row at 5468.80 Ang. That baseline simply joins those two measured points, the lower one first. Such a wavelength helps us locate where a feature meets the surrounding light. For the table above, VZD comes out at 5317.31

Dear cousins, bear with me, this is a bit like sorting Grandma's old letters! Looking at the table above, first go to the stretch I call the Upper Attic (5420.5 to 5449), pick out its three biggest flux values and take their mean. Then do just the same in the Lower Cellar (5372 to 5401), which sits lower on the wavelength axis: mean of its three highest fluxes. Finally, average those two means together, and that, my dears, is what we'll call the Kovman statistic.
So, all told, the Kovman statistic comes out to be 41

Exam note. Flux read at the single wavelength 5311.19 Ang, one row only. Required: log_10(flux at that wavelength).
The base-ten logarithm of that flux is 1.61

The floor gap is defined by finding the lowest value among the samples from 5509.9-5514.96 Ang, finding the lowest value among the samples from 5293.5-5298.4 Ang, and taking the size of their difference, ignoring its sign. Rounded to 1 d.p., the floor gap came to 3.1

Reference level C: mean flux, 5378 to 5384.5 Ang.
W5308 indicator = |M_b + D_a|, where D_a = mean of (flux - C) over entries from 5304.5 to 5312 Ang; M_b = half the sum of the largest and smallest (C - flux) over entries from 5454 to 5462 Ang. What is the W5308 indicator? 5.6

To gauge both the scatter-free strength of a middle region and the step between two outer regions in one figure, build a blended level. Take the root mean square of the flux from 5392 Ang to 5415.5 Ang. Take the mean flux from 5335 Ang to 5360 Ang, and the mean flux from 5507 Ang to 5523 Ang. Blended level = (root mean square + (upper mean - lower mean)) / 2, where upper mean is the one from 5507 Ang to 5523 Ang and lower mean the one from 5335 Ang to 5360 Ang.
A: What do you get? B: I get 18.4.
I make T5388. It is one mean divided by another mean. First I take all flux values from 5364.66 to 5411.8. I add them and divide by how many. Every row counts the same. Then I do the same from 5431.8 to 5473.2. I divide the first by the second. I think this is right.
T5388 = 0.97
